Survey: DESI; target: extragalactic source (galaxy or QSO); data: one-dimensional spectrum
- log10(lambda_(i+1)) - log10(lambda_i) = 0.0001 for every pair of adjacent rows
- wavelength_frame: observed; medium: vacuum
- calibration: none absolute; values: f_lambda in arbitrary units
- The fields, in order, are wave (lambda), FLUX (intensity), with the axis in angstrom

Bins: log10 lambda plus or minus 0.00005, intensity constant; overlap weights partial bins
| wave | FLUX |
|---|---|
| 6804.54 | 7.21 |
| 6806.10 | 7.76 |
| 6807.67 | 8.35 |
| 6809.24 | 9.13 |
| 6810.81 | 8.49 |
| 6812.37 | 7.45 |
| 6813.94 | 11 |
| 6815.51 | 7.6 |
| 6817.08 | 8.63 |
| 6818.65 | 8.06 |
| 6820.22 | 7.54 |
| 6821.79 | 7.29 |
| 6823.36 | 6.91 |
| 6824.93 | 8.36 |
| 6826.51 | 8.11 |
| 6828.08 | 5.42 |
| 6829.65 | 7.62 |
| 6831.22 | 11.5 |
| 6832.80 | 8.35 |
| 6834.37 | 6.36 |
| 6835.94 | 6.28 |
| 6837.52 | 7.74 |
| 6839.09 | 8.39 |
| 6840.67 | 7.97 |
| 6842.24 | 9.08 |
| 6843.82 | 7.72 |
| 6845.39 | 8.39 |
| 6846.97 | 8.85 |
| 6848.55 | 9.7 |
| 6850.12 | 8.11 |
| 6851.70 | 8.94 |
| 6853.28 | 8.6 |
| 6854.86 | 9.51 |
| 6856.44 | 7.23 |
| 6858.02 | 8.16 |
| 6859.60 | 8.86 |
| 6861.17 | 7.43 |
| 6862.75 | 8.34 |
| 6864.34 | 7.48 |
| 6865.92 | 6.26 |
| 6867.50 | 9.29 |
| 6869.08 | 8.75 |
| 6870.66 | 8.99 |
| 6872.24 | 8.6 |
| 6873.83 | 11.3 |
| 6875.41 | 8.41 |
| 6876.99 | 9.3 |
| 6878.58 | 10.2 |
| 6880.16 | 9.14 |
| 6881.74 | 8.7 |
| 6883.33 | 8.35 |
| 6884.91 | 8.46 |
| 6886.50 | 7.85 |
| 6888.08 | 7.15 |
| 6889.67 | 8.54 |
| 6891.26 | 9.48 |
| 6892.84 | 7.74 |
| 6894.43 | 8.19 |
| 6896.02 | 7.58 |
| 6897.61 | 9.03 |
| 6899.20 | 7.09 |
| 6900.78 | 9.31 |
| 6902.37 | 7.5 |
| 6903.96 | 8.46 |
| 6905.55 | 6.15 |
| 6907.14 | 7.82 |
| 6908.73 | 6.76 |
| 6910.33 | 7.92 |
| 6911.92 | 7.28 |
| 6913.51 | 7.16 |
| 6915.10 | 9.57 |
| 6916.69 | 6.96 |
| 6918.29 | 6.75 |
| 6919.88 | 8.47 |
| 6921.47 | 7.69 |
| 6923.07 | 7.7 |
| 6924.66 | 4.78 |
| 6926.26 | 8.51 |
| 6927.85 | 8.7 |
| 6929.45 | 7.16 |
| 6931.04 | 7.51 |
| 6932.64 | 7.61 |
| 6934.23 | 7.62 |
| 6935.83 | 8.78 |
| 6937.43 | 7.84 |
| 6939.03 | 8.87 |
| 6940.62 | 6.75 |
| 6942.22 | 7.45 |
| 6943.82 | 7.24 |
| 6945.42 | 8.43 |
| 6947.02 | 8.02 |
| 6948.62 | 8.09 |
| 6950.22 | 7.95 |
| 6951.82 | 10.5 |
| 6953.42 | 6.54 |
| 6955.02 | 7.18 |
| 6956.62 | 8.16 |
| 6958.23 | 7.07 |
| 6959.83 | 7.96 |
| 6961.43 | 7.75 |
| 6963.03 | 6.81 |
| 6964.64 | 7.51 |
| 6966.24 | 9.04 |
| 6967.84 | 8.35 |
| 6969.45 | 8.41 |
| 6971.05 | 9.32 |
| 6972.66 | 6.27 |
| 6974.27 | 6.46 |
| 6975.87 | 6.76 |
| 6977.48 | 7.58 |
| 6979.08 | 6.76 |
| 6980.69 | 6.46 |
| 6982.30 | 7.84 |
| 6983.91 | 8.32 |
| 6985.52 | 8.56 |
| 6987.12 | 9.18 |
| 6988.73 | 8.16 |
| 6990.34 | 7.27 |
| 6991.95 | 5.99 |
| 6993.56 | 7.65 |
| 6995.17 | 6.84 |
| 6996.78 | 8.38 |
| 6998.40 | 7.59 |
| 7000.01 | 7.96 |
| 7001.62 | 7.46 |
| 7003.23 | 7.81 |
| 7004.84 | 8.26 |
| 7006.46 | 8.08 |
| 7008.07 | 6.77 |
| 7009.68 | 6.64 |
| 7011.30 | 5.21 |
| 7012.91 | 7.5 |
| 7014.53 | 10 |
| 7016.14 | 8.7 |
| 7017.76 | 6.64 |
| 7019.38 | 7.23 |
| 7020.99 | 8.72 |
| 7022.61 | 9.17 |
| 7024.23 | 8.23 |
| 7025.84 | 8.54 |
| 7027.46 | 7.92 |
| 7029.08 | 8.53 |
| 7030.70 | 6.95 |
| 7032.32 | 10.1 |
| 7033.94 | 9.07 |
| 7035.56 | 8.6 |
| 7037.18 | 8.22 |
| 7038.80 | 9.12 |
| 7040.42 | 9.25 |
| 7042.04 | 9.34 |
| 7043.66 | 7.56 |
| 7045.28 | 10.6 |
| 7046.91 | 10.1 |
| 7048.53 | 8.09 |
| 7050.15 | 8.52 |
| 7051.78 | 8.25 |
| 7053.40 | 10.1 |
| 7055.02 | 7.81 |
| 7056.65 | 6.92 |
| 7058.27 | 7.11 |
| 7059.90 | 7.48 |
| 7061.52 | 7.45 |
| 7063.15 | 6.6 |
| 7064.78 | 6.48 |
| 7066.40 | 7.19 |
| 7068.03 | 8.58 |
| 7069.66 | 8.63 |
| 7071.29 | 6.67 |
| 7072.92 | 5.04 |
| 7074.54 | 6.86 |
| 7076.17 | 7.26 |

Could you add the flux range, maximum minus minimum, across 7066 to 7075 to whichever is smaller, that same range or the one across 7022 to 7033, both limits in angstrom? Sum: 6.7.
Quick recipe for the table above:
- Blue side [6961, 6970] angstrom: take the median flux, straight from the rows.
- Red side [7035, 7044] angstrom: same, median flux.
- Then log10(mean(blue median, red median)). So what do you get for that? 0.927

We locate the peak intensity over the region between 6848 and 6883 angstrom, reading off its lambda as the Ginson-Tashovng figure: 6873.83 angstrom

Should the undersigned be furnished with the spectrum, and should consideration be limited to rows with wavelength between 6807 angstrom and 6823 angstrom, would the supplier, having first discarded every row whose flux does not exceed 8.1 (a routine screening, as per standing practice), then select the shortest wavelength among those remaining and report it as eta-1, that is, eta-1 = 6807.67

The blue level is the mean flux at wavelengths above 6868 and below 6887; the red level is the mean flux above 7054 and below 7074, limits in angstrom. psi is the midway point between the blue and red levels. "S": 8.1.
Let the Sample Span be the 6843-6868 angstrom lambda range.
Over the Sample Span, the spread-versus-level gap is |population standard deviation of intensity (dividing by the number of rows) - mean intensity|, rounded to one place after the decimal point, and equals 7.4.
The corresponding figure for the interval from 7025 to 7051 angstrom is 7.8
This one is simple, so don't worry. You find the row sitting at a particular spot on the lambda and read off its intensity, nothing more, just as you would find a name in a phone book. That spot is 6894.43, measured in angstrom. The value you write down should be 8.19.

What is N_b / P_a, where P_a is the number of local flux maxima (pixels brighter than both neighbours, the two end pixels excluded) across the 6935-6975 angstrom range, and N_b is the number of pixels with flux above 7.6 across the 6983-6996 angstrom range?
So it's 0.6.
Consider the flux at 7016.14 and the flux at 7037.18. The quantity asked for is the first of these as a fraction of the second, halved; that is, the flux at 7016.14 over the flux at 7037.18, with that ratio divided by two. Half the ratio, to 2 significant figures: 0.53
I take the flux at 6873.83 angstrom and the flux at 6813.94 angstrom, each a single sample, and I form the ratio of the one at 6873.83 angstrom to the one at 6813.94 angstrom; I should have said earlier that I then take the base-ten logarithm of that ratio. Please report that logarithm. 0.012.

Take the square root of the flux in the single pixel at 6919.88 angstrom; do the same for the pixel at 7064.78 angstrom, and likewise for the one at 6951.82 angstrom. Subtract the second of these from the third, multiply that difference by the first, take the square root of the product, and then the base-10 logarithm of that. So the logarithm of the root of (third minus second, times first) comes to 0.15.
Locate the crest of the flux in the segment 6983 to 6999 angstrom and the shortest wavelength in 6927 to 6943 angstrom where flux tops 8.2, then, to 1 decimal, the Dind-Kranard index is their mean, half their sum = 6957.5 angstrom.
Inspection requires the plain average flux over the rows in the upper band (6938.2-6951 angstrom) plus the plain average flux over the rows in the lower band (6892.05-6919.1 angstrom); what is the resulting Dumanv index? 15.6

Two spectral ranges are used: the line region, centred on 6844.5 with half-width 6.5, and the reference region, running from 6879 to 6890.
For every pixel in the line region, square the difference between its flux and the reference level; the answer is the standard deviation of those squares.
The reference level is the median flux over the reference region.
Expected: 0.5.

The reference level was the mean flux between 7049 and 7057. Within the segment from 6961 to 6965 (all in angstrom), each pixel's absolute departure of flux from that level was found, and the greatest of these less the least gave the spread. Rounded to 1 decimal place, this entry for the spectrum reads 0.9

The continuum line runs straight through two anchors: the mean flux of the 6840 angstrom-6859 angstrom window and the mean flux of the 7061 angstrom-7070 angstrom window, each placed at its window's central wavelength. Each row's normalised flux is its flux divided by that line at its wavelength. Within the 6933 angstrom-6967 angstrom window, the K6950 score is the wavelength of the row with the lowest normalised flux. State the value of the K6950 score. 6953.42 angstrom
